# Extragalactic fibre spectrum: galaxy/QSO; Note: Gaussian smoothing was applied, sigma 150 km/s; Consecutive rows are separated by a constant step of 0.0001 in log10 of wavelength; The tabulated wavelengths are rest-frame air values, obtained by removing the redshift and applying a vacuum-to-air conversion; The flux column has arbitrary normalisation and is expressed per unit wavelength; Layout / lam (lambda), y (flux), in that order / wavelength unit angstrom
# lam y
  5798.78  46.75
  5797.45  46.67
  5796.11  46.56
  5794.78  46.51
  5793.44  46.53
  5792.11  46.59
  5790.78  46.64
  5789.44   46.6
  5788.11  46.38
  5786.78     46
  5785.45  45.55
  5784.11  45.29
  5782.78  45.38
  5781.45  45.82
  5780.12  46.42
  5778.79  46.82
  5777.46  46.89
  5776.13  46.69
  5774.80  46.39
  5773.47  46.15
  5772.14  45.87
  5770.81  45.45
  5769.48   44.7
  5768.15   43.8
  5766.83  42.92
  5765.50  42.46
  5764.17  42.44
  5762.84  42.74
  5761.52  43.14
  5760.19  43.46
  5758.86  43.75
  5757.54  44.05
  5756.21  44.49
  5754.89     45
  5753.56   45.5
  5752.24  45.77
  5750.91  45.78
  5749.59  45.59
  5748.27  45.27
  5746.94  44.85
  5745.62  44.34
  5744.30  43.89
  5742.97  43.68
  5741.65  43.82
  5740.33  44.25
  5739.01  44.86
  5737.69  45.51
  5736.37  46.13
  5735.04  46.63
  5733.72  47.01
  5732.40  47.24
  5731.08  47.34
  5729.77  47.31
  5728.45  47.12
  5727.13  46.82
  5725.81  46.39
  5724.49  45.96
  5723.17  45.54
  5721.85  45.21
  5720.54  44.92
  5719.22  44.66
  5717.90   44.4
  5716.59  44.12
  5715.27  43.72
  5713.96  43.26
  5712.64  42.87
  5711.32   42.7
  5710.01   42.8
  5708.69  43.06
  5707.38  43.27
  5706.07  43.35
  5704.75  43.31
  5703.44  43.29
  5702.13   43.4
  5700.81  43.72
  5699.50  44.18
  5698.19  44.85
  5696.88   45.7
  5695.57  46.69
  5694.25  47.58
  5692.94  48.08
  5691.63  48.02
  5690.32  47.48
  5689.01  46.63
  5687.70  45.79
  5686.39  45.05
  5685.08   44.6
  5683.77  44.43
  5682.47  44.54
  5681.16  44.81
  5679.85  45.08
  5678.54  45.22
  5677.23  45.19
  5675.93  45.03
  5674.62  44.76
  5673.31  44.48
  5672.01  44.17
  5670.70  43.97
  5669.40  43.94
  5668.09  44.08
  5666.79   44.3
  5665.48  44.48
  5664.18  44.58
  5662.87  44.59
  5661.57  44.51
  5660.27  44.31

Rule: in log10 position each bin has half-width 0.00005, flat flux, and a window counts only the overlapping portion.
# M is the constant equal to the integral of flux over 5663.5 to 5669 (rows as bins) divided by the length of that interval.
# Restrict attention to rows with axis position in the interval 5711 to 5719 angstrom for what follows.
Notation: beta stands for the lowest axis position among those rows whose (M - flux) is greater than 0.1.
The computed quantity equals 5711.32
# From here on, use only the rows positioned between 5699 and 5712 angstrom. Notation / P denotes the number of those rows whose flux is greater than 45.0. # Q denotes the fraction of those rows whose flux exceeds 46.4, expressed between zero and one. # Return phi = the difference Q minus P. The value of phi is 0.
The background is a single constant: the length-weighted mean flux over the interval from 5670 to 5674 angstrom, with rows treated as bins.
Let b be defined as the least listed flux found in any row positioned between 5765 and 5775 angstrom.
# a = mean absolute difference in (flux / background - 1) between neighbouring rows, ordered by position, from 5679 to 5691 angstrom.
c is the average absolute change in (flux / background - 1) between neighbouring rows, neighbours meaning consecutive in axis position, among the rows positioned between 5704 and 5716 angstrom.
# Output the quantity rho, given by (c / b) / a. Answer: 0.011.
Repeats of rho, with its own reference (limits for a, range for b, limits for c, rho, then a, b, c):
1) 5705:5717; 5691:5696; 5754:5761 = 0.032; 0.006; 46.69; 0.009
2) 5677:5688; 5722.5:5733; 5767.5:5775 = 0.042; 0.006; 45.54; 0.012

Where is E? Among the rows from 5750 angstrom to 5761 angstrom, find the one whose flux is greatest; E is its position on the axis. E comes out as 5750.91 angstrom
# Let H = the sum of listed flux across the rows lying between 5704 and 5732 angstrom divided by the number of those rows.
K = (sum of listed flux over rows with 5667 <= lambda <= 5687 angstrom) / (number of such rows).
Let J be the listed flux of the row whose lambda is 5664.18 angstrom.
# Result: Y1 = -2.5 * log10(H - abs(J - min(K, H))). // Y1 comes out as -4.12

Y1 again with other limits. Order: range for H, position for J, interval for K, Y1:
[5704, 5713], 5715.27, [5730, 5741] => -4.07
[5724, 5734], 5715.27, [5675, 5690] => -4.14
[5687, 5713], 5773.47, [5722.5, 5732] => -4.10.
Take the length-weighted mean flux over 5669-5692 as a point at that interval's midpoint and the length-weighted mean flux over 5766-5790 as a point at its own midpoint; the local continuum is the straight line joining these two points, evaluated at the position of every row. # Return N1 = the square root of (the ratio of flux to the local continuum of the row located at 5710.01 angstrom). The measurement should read 0.97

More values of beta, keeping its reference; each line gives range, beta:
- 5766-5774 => 5766.83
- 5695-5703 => 5699.50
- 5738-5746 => 5741.65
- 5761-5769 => 5761.52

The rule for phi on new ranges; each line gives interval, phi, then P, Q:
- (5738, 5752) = -3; 3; 0.0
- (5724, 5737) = -9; 10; 0.7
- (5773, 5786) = -10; 10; 0.4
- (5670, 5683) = -4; 4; 0.0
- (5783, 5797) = -9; 10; 0.6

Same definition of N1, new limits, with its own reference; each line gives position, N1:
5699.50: 0.99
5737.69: 1.00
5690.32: 1.02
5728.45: 1.02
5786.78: 1.00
